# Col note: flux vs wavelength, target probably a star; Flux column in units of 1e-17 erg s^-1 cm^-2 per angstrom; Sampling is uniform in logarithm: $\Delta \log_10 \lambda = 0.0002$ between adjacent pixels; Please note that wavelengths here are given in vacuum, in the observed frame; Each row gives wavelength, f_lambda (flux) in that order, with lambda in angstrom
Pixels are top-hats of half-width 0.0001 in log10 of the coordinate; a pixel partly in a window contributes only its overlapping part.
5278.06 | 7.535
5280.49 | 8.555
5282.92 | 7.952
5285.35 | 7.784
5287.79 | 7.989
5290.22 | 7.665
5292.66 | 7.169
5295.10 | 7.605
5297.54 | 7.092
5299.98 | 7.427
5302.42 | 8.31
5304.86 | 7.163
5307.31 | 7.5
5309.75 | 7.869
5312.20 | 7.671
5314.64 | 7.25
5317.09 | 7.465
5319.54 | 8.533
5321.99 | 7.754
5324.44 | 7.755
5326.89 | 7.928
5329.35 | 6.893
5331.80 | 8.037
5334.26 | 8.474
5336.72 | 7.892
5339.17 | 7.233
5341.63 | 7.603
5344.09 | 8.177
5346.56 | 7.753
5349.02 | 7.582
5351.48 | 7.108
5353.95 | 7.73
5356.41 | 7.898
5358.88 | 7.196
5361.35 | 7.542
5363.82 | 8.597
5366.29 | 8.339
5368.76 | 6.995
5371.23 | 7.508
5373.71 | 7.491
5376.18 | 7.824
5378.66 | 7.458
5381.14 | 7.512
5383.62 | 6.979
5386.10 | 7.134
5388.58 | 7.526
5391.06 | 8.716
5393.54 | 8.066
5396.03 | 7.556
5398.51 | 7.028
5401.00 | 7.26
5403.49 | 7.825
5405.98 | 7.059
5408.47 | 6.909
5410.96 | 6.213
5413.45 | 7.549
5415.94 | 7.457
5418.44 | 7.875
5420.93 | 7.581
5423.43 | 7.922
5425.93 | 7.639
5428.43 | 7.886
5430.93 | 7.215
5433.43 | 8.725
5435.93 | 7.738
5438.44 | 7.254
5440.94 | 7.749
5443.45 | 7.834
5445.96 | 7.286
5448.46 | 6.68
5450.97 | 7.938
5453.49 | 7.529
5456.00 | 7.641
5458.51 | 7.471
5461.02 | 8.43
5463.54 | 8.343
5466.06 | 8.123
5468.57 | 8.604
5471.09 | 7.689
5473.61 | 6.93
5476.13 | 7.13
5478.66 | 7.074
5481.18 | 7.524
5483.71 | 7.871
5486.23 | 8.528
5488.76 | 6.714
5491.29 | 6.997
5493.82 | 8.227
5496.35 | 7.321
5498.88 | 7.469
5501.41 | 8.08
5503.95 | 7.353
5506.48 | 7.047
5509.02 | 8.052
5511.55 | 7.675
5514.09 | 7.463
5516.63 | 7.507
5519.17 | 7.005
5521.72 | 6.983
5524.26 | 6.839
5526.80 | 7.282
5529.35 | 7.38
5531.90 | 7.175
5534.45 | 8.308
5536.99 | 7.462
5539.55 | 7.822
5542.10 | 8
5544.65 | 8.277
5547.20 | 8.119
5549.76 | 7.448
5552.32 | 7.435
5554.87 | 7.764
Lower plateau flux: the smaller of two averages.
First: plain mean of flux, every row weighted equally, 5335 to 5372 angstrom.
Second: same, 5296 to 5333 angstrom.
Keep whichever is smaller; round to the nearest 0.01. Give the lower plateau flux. 7.64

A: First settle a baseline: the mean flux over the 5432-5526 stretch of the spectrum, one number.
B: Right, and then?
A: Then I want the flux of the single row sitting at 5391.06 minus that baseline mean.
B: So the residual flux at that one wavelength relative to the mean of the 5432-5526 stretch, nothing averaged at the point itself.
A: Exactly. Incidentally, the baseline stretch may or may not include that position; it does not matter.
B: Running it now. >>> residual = 1.13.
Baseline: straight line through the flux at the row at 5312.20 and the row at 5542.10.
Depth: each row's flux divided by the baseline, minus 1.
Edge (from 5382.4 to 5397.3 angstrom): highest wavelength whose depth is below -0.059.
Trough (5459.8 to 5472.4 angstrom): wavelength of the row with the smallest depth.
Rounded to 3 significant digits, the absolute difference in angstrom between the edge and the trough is 85.0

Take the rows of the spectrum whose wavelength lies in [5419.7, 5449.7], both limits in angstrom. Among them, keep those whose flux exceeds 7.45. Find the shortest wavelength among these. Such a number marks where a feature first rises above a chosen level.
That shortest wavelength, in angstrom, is 5420.93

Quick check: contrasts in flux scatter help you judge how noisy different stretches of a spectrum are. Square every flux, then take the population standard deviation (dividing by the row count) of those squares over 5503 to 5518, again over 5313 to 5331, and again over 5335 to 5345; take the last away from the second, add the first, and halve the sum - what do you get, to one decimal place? 3.4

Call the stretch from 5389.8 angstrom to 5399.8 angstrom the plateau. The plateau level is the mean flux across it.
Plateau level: 7.8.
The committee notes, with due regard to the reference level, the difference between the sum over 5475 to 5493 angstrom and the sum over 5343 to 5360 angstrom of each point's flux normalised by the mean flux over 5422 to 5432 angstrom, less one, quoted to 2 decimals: -0.21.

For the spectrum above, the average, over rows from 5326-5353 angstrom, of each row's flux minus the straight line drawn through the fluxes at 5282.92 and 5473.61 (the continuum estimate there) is 0.05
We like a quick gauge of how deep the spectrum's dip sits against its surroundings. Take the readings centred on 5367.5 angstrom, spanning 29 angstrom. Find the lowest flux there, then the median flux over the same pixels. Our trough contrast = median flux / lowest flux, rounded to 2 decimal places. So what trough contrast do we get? 1.08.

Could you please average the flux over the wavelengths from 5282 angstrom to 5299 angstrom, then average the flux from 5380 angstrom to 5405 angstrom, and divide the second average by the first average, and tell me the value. 0.99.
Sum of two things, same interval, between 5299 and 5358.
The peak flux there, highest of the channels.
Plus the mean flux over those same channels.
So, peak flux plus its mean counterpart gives 16.2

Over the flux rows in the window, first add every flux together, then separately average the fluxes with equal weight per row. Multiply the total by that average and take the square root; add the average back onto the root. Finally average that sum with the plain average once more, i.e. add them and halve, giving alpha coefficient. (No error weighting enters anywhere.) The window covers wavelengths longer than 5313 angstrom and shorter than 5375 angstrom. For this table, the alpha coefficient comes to 27.0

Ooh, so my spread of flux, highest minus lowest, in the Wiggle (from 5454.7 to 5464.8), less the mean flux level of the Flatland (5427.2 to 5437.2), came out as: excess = -6.93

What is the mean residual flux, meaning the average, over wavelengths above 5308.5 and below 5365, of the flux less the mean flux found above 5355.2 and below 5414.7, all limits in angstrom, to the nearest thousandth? 0.229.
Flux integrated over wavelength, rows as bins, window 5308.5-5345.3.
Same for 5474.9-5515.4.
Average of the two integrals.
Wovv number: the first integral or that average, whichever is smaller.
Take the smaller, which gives 286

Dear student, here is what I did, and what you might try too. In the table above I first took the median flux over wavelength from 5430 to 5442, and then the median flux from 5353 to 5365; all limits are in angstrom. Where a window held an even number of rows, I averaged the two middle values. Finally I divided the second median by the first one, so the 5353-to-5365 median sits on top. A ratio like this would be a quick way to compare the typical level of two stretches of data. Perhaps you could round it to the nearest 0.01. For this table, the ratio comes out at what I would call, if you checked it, 1.00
